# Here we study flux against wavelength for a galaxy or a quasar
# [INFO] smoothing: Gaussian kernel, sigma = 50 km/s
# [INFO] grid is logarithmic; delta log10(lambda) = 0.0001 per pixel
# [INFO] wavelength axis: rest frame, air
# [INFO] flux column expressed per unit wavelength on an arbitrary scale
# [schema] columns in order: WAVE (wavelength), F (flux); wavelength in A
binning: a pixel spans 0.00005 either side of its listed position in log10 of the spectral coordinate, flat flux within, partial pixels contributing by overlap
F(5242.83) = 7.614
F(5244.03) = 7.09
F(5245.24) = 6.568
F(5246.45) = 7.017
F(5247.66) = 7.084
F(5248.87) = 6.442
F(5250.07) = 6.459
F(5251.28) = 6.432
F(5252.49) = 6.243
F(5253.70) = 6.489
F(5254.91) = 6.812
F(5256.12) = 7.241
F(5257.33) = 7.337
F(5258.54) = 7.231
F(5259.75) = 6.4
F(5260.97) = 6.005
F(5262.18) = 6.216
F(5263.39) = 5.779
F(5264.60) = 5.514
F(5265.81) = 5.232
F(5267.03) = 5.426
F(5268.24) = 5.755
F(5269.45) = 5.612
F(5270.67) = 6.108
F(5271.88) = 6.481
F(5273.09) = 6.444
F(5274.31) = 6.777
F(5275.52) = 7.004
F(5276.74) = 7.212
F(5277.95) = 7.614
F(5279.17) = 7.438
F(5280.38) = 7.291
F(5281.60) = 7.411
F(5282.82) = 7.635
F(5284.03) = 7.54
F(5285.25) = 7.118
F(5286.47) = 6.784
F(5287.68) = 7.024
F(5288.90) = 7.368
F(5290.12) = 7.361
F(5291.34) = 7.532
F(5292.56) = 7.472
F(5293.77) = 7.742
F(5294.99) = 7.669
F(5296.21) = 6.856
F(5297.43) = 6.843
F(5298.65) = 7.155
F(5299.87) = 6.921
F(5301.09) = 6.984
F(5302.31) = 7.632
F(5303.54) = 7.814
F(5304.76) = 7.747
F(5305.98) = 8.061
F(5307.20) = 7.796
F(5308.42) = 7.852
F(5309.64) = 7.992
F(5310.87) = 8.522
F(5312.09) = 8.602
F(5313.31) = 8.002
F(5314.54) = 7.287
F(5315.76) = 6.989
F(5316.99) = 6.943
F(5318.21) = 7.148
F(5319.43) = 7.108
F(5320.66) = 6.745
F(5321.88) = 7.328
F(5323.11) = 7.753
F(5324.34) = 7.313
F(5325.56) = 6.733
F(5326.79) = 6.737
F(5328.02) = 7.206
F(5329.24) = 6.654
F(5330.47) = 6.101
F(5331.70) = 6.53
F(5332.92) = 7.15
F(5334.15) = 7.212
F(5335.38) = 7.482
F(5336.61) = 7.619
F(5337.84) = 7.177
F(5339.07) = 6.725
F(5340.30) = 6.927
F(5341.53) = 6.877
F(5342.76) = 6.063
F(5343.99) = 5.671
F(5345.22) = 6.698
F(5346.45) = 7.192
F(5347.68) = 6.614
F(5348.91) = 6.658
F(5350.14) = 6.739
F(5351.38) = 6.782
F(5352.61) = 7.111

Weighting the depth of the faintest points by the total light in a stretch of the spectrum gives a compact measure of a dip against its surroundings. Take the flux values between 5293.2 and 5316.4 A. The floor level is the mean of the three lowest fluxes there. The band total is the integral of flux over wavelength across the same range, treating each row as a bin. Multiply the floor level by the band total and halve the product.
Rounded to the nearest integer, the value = 606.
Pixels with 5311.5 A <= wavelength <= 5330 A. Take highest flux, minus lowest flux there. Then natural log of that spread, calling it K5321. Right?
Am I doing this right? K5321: 0.67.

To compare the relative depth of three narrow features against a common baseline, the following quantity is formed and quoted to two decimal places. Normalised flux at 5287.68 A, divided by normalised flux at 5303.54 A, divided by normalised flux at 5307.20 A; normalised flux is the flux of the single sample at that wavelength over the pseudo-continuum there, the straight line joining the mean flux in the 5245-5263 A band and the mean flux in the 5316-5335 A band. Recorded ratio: 0.80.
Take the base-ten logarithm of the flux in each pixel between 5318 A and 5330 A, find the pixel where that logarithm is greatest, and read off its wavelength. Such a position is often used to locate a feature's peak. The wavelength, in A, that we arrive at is 5323.11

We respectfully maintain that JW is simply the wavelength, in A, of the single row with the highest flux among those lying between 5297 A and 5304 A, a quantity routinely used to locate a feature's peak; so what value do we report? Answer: 5303.54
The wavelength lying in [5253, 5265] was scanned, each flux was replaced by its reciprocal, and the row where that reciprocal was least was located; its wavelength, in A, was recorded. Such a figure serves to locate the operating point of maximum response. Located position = 5257.33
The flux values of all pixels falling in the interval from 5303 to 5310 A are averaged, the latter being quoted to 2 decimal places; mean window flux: 7.88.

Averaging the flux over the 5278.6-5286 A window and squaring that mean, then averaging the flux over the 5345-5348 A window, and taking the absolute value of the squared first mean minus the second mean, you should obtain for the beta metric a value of 48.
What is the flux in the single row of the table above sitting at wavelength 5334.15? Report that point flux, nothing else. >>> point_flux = 7.212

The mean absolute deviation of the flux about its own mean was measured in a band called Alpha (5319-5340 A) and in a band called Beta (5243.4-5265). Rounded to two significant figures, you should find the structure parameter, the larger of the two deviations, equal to 0.42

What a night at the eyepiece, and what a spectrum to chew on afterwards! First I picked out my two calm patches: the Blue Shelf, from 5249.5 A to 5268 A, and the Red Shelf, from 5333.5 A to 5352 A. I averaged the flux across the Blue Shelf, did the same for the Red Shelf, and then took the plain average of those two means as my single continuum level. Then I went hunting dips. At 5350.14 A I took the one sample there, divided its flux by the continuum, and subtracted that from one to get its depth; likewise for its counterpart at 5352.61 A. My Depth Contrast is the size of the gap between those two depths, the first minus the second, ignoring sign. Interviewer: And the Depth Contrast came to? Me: 0.057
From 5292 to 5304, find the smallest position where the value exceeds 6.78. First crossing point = 5292.56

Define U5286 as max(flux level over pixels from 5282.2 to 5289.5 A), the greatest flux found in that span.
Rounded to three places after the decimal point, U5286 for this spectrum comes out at 7.635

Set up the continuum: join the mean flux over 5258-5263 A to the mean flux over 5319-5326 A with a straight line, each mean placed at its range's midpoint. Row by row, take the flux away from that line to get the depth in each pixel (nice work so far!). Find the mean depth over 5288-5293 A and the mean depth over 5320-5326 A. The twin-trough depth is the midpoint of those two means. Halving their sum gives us -0.32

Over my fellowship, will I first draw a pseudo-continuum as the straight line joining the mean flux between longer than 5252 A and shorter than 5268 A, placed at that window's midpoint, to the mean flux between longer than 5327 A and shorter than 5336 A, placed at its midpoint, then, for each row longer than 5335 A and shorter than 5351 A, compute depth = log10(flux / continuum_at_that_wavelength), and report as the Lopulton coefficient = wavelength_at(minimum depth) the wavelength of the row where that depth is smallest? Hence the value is 5343.99 A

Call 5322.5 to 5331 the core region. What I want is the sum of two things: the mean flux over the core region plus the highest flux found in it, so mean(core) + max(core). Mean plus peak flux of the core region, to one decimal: 14.7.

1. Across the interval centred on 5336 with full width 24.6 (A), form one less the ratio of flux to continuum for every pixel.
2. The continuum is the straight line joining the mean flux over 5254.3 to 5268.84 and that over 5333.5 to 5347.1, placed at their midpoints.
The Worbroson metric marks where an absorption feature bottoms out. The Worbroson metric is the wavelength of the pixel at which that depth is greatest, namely 5343.99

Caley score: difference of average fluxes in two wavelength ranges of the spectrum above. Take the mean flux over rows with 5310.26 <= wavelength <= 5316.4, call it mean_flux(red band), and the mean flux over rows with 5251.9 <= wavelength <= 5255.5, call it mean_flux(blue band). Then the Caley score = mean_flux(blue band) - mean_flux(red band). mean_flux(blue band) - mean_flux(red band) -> -1.4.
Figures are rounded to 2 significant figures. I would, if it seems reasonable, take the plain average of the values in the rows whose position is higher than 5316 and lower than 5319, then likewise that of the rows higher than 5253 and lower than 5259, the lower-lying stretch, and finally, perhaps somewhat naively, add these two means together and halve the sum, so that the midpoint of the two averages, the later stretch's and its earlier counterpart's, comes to 7.0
